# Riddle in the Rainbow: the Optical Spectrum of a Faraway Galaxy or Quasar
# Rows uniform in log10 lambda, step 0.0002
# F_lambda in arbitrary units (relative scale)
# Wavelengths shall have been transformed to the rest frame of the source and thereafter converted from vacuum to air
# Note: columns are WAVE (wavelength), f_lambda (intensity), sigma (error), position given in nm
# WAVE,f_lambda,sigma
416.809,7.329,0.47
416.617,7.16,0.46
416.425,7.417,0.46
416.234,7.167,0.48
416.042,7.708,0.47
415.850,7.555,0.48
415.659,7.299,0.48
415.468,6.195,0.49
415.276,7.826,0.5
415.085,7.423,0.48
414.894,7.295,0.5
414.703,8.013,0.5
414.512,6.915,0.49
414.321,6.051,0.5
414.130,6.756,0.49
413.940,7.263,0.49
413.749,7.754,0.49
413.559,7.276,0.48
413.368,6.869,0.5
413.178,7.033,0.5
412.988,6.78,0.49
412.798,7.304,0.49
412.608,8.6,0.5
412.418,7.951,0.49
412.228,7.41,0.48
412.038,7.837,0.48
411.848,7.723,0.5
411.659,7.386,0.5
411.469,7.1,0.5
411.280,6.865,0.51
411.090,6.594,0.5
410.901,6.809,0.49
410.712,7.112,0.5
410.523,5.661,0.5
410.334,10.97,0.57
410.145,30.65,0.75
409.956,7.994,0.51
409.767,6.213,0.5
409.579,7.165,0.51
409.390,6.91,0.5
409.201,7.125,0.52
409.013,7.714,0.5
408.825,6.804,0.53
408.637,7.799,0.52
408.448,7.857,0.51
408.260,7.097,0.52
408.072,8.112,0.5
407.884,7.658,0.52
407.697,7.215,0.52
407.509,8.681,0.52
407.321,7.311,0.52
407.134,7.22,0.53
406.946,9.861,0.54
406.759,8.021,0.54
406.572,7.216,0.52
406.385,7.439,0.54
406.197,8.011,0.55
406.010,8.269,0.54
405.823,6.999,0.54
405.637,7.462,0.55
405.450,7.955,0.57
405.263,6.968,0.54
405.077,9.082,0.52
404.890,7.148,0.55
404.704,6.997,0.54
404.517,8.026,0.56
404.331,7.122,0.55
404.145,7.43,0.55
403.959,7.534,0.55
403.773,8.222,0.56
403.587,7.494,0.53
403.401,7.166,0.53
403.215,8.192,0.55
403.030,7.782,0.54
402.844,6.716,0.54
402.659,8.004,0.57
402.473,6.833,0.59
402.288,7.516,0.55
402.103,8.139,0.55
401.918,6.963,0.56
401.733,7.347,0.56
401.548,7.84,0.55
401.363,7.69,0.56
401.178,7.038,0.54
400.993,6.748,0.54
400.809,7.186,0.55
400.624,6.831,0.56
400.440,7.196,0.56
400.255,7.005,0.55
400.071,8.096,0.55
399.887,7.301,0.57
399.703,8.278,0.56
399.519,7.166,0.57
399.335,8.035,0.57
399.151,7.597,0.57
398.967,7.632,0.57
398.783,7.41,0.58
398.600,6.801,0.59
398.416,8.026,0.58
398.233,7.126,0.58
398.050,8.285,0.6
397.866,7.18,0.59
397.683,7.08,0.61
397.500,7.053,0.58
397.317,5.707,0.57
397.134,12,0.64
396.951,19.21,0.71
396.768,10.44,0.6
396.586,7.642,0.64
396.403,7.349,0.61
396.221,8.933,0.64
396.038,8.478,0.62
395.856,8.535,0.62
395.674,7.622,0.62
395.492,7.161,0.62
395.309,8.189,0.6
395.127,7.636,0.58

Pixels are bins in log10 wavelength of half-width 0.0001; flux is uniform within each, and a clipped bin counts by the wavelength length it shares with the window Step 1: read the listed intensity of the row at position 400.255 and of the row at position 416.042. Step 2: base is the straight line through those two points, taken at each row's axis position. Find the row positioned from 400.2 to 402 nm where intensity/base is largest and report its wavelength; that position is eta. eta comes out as 401.548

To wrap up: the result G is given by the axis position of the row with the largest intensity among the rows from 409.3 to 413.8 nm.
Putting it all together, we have 410.145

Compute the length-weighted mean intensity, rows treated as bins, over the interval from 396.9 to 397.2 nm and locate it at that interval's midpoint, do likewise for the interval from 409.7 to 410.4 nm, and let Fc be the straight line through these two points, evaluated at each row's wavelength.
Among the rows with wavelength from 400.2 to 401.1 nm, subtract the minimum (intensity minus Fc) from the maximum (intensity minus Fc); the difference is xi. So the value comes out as 0.4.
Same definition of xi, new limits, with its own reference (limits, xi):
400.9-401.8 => 1.1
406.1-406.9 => 0.8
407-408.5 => 1.5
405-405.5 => 2.1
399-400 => 1.1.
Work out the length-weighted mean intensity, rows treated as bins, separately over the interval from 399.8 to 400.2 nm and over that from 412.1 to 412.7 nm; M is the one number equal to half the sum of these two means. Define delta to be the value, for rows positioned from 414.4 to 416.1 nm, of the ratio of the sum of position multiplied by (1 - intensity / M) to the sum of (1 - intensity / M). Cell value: 415.25 nm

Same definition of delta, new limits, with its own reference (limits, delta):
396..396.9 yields 396.53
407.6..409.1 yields 408.40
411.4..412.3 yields 411.72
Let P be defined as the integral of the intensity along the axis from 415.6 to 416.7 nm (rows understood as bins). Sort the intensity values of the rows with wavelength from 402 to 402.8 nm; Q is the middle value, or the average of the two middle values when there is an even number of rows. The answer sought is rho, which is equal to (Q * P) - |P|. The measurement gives 55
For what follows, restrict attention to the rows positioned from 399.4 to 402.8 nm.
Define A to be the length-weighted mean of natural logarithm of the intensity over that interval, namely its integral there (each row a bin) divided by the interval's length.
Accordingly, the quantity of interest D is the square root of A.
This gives 1.41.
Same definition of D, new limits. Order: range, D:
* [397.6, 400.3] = 1.42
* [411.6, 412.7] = 1.43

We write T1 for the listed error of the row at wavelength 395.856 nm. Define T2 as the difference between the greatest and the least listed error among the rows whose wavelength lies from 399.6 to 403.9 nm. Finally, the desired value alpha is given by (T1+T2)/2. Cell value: 0.34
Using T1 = 0.620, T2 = 0.060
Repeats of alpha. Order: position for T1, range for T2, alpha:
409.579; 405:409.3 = 0.29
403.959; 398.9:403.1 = 0.30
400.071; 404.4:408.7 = 0.31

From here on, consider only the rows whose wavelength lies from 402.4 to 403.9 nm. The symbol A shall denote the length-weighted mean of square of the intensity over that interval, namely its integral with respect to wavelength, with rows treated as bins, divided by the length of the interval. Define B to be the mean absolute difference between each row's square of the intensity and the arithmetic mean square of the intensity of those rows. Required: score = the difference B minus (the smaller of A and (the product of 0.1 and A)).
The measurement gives 1.8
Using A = 57.4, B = 7.5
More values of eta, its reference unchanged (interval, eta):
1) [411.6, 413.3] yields 412.608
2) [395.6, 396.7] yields 396.221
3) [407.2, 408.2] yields 407.509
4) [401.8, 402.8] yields 402.103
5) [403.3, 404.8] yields 403.773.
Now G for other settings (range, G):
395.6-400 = 396.951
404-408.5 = 406.946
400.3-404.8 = 403.773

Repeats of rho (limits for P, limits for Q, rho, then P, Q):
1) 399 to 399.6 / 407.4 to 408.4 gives 30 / 4.6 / 7.66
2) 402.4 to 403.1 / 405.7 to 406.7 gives 33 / 5.1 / 7.44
